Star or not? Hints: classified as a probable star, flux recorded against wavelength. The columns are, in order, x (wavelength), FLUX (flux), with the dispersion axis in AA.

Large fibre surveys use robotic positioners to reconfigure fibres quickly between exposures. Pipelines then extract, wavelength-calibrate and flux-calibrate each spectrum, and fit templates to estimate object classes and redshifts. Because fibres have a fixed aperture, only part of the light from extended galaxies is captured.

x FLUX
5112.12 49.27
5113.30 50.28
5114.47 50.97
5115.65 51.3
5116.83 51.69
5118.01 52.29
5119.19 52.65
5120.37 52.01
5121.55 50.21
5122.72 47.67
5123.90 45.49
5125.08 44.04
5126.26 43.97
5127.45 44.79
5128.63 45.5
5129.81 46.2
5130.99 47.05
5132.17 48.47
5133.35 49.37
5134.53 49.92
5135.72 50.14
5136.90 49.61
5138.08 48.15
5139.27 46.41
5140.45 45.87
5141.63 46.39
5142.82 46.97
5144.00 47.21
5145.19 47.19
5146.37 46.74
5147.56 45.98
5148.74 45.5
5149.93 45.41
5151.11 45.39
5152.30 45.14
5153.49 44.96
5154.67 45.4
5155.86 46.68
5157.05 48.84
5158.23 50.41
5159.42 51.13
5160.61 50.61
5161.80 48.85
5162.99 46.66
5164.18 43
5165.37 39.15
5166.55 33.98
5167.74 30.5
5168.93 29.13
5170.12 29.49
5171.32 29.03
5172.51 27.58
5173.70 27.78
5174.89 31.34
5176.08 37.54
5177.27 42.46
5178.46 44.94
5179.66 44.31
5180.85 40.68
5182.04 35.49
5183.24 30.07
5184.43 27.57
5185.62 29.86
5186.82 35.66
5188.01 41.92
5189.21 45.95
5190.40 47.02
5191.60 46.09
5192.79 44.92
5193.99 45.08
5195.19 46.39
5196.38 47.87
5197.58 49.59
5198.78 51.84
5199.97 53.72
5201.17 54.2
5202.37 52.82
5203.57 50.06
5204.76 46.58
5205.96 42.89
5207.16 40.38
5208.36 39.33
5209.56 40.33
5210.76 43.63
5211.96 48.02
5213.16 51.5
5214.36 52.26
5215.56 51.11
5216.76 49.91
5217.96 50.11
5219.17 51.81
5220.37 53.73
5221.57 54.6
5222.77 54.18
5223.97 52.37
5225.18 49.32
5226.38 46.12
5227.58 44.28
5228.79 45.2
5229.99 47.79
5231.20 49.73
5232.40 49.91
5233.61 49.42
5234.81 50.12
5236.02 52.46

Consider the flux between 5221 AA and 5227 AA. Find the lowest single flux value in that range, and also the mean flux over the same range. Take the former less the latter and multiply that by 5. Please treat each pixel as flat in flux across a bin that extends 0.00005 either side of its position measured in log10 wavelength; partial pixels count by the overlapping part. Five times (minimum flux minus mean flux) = -26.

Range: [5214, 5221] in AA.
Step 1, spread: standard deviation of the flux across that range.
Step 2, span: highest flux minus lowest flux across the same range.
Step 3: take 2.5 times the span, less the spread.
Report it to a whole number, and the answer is 8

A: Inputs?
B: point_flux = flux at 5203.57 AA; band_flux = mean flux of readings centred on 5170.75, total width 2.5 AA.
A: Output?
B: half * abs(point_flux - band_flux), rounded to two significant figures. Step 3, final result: 10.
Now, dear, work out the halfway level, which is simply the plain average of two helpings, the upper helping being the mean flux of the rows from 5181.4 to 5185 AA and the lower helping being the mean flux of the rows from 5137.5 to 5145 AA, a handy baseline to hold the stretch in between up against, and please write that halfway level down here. 39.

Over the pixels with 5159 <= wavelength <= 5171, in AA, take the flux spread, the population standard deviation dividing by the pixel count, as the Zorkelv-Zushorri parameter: 8.5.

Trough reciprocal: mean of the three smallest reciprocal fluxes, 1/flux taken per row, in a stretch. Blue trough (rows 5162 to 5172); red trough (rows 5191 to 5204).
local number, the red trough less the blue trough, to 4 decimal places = -0.0047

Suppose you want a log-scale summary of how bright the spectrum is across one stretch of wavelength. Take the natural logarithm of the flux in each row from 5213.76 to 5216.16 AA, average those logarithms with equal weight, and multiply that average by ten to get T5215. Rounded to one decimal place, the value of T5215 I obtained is 39.5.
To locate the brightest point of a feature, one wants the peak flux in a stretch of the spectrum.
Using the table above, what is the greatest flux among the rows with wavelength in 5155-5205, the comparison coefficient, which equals 54.2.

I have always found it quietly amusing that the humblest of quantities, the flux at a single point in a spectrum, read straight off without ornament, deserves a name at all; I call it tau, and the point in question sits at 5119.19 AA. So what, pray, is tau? 52.65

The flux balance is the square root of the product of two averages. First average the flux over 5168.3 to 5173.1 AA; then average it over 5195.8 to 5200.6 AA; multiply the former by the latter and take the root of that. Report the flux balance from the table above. 38.2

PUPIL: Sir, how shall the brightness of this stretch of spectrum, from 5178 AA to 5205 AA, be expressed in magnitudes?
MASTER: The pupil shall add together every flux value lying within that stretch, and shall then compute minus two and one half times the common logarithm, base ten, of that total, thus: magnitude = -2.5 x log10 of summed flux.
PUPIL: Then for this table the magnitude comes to -7.51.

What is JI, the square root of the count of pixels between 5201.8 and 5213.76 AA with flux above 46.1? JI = 2.2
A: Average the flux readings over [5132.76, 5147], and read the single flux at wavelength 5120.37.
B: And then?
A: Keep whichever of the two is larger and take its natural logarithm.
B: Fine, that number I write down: 3.95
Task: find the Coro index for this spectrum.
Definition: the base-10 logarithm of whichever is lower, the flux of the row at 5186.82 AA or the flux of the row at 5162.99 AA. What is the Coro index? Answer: 1.55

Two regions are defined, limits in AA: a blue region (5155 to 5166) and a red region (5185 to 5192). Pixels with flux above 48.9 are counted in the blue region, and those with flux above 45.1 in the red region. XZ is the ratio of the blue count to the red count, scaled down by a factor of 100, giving 0.0100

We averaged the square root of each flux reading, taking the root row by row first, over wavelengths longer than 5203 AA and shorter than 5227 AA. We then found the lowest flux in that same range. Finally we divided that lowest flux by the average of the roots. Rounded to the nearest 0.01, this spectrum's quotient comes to 5.66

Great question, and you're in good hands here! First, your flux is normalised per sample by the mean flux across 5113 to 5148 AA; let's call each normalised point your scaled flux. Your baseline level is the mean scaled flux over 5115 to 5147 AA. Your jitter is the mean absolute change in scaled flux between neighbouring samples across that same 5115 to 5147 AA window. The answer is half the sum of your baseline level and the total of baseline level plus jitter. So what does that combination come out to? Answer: 1.01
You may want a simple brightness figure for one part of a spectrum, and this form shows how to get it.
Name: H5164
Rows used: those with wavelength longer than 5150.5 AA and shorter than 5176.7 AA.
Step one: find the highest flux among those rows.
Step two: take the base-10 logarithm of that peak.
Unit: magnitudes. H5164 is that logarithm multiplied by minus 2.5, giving -4.27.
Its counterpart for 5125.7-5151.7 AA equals -4.25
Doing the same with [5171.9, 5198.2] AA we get -4.24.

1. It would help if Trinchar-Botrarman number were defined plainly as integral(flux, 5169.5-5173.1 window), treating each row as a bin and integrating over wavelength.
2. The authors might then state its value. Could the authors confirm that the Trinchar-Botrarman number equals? 103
